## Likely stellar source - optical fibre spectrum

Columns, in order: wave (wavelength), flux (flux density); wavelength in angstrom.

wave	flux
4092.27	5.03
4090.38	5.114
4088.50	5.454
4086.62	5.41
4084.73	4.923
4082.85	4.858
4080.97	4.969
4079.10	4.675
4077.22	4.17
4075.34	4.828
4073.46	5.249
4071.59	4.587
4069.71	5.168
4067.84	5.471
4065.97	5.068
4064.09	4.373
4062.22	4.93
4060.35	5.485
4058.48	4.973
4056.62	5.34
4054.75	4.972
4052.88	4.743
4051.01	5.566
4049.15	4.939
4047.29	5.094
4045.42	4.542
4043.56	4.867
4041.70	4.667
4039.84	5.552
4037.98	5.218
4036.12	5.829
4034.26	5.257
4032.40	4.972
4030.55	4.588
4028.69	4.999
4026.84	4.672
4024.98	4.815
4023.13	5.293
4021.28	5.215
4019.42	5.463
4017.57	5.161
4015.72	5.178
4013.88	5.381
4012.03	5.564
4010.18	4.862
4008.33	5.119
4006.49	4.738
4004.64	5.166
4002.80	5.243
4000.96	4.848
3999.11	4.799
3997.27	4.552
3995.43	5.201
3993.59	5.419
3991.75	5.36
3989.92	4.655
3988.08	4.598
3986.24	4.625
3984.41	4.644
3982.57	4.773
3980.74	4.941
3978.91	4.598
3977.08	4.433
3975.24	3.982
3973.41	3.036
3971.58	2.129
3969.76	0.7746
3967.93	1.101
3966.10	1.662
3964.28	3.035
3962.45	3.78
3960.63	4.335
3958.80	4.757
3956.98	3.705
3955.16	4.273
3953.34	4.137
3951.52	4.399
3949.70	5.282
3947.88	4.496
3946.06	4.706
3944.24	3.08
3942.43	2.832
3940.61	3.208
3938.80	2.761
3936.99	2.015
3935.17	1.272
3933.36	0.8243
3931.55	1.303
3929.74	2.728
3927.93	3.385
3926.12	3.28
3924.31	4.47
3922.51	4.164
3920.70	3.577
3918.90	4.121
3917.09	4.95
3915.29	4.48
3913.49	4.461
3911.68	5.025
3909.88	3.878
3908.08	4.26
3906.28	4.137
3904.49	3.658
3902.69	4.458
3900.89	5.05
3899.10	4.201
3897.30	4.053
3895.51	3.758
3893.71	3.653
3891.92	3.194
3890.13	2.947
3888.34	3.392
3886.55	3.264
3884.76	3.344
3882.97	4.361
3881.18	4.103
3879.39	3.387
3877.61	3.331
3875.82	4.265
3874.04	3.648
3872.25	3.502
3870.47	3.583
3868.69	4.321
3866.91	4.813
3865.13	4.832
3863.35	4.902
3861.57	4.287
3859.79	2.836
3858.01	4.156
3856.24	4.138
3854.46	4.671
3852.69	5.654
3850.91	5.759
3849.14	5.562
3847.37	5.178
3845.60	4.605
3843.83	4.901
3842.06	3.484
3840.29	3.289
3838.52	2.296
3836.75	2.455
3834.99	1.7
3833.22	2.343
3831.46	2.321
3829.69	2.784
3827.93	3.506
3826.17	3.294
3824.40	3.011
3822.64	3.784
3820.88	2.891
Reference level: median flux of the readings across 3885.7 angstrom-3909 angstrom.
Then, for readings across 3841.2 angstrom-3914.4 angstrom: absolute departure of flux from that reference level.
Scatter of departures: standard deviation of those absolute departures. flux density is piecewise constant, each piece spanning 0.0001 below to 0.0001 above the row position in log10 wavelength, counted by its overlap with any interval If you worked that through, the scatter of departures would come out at 0.50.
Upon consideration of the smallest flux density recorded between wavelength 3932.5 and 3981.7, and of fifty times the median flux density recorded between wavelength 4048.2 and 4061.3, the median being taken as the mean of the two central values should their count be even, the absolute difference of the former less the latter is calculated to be 248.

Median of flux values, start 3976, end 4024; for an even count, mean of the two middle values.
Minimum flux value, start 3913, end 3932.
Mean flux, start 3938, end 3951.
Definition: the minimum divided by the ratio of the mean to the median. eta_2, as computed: 1.7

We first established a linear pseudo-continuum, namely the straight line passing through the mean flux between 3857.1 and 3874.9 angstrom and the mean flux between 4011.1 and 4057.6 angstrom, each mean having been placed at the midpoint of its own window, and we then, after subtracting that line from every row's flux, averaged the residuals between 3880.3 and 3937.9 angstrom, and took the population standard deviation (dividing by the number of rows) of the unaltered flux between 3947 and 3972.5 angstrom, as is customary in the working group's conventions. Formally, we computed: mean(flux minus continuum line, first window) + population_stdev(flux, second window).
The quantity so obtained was 0.7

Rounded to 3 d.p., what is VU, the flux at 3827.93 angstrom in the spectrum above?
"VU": 3.506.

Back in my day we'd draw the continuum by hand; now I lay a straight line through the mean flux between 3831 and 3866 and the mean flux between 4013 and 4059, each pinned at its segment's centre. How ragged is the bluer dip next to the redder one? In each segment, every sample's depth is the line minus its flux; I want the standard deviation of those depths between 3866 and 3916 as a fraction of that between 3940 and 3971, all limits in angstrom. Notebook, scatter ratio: 0.41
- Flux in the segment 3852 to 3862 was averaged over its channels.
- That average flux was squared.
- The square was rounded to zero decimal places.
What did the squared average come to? 18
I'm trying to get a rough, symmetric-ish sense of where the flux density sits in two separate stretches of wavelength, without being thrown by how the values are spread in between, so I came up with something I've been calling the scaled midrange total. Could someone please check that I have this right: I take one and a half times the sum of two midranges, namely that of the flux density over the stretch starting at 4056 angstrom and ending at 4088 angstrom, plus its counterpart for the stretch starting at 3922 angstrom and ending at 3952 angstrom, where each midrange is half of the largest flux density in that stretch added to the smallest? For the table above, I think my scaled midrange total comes 11.8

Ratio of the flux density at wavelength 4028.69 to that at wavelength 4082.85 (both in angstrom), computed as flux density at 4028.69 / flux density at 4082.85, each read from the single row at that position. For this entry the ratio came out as 1.03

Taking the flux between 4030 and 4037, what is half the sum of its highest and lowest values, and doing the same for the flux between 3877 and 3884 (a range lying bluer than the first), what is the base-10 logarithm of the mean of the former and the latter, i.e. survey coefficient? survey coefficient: 0.656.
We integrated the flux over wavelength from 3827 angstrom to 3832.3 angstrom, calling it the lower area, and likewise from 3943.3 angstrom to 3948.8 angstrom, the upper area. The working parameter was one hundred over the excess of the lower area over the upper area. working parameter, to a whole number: -14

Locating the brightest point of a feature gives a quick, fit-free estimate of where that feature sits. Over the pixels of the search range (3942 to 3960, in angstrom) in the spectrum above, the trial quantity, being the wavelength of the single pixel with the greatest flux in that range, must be 3949.70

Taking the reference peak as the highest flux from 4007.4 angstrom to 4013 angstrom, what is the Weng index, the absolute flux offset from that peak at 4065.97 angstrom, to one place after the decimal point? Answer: 0.5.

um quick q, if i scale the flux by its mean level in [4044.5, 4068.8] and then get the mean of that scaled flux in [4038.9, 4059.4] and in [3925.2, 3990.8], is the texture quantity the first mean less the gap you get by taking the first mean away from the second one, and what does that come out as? 1.31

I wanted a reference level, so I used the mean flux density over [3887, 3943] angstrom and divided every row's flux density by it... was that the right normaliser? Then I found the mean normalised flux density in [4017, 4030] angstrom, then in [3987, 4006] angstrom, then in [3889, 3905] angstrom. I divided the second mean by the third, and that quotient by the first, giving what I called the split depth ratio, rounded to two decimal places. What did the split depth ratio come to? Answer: 0.89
